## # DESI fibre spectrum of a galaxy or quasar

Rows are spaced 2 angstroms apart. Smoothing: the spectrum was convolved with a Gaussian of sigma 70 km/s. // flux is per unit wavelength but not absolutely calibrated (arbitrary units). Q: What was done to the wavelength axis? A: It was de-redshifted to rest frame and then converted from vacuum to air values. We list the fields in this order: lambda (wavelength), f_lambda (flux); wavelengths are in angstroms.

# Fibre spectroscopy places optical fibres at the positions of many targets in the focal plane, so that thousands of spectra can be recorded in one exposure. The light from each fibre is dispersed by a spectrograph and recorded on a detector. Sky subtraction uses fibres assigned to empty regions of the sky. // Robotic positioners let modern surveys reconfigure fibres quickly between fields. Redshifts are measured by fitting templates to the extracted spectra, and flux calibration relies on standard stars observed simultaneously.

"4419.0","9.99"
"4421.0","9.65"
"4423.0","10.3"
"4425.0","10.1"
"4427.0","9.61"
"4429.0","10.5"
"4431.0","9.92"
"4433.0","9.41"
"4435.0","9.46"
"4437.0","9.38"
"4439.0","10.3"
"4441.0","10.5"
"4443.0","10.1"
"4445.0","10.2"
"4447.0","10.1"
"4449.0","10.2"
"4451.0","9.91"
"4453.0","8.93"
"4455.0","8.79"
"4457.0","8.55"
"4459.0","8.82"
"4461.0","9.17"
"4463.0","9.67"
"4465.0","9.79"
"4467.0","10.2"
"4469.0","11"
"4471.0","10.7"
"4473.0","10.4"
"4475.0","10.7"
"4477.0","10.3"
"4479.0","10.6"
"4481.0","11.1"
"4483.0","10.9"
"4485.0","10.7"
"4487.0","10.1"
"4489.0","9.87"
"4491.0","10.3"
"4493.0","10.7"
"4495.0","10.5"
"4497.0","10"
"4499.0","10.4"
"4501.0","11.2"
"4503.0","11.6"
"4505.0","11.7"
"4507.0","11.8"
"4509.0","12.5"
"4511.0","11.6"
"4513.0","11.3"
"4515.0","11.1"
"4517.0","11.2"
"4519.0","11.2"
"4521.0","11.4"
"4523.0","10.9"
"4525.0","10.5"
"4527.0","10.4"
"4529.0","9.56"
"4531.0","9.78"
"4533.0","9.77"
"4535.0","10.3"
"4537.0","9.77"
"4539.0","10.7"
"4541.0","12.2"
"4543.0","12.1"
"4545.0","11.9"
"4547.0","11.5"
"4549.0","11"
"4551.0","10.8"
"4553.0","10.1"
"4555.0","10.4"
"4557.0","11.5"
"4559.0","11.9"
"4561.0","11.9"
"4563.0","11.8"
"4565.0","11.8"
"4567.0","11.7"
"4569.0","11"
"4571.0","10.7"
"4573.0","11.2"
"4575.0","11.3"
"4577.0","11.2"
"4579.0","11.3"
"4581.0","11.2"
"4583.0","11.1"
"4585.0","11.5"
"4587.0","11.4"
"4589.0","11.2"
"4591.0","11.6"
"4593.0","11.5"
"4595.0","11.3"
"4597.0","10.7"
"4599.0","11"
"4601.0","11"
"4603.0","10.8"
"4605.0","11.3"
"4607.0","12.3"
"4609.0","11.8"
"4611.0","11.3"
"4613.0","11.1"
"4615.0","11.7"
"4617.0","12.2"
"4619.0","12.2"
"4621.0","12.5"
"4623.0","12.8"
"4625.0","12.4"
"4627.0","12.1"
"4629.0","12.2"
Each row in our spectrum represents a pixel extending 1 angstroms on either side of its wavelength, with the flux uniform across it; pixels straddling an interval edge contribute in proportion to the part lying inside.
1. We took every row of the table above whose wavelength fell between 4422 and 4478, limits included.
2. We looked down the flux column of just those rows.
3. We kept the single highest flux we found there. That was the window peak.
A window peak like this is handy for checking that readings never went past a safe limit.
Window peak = 11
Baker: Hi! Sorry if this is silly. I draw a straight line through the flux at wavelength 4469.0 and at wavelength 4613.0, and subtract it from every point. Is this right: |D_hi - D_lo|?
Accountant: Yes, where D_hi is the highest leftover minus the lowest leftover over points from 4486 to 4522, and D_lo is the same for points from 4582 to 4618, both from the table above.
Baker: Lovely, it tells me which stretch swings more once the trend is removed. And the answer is 1.0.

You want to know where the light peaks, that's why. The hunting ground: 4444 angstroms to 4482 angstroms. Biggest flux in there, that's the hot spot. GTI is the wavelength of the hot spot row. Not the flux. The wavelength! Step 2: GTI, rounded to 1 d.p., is 4481.0 angstroms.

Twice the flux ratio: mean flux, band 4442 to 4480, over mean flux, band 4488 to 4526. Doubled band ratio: 1.79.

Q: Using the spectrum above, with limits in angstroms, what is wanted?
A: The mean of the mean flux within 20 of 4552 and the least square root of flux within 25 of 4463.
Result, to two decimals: 7.03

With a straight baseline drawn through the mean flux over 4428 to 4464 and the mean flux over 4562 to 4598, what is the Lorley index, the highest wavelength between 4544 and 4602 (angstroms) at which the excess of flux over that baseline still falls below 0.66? 4601.0 angstroms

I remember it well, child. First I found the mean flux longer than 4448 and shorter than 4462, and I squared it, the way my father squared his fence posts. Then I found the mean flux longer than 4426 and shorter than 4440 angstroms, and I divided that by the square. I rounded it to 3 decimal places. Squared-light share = 0.116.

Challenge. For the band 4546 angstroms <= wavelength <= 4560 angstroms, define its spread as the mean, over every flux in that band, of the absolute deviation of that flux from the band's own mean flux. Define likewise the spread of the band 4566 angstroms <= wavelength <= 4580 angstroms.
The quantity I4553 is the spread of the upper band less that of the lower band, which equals -0.32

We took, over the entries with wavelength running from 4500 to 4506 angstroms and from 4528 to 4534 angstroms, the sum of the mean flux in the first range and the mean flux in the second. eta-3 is 21.2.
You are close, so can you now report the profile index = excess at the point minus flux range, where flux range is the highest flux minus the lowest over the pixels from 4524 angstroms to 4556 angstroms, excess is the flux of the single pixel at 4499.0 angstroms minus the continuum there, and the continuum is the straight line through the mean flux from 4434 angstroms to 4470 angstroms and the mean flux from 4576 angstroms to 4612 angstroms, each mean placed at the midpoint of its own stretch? -2.5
